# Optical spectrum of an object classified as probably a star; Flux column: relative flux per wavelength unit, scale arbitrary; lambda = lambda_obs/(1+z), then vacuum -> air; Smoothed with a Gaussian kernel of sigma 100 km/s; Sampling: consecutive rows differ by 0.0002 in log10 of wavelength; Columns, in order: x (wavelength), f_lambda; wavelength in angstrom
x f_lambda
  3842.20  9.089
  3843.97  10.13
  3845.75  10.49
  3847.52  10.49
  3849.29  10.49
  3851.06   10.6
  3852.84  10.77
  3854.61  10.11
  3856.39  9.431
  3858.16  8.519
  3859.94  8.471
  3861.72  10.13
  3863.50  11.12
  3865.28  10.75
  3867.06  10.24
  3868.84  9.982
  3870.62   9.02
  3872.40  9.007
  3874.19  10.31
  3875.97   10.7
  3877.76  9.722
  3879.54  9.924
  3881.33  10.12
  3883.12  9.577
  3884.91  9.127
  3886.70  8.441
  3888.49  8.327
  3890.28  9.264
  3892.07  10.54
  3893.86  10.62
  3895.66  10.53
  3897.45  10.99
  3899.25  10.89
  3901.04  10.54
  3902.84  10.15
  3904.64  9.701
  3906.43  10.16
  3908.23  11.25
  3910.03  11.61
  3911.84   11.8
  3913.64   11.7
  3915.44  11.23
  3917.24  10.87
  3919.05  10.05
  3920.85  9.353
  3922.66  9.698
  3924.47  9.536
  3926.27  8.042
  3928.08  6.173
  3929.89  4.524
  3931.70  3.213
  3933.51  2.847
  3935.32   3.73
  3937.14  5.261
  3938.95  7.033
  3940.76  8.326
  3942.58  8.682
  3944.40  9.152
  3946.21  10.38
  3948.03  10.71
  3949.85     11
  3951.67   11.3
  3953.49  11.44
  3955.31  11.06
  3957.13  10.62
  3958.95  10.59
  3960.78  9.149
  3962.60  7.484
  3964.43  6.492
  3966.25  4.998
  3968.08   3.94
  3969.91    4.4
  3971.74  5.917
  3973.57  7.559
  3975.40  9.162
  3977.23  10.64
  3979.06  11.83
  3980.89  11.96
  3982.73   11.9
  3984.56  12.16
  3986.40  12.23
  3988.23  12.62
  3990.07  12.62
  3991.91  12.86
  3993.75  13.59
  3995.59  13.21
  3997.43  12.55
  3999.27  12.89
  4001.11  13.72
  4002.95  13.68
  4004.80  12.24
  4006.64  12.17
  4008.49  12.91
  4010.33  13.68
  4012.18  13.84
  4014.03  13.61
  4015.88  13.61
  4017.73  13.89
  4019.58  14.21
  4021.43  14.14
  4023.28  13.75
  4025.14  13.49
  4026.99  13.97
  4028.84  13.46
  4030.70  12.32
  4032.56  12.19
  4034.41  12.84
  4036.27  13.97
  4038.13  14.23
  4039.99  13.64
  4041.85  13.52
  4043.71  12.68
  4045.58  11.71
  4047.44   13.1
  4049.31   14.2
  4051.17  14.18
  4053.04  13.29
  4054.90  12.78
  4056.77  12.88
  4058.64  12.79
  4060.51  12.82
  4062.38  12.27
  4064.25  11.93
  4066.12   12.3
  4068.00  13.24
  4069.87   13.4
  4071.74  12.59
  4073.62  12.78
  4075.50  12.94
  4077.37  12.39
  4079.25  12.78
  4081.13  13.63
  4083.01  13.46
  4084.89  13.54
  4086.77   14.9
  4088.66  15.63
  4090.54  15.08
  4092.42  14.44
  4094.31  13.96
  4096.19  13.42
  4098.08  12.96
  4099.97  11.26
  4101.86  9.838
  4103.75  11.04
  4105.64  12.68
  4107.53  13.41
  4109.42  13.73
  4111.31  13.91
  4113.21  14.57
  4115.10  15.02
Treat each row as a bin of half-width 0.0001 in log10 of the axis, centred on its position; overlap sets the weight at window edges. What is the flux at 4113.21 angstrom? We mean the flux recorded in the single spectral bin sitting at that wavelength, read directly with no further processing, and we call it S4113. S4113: 14.57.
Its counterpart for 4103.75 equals 11.04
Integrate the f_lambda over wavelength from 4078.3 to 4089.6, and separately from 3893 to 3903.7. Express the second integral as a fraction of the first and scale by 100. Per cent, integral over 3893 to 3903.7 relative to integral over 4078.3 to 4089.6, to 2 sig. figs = 72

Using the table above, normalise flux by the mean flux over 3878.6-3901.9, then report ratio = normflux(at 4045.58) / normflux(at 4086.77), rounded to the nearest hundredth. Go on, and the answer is 0.79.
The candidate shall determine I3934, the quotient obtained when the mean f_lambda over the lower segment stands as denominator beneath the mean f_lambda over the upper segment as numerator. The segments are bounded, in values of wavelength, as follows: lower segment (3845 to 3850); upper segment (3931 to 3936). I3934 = 0.31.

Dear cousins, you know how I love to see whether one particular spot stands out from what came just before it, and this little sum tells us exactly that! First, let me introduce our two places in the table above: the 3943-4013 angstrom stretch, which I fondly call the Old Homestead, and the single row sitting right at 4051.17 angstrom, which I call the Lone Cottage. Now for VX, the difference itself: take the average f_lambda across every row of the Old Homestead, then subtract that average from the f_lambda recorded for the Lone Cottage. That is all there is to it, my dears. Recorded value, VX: 3.4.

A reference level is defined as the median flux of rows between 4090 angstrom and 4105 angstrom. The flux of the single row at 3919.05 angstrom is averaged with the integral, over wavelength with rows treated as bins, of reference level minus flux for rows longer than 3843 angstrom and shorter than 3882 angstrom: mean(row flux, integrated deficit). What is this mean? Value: 67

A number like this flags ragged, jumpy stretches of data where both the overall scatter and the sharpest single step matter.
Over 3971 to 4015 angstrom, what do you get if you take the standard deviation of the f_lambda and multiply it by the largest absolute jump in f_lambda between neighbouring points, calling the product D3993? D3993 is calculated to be 3.2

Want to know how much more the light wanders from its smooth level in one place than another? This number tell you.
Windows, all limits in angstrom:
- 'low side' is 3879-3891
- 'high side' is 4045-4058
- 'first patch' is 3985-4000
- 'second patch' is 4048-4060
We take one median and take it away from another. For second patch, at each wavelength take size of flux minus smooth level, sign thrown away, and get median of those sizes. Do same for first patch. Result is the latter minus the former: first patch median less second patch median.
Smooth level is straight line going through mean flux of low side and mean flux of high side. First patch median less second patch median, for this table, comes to 0.4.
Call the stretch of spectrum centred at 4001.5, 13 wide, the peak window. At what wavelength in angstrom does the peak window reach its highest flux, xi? 4001.11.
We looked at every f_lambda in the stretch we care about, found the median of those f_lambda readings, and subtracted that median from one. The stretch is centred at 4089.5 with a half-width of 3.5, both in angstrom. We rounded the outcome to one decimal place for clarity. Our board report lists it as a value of -14.0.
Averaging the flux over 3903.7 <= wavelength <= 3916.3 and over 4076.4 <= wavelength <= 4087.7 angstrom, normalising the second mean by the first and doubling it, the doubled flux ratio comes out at 2.4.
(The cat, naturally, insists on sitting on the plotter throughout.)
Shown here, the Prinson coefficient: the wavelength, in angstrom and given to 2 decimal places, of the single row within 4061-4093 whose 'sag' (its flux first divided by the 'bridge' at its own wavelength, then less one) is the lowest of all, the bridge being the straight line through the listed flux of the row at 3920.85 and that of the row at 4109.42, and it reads 4064.25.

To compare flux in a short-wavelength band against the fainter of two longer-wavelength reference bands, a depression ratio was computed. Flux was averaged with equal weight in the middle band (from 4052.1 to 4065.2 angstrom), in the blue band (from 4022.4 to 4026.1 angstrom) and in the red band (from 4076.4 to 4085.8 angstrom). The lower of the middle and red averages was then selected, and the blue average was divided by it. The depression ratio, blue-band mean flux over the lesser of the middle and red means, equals 1.07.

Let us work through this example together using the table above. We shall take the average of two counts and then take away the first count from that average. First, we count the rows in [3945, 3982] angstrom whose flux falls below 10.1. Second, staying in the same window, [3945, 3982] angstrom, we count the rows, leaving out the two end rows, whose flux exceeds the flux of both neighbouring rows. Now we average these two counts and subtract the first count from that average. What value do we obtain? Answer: -4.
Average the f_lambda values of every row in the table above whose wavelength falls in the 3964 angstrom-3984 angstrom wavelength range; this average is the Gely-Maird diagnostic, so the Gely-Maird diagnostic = 8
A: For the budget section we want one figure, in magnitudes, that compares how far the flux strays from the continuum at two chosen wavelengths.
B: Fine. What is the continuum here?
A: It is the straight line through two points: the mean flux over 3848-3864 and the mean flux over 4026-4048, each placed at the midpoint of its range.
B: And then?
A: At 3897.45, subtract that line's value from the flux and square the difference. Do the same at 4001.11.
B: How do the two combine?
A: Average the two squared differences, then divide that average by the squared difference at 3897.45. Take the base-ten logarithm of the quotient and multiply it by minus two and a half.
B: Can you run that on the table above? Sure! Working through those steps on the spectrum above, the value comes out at -2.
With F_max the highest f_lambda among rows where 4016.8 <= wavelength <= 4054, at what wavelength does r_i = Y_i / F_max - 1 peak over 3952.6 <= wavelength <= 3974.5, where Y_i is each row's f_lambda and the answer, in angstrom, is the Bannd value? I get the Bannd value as 3953.49 angstrom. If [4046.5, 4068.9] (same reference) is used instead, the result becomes 4049.31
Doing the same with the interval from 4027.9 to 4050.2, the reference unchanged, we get 4038.13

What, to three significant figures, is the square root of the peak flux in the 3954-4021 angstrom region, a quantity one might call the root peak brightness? 3.77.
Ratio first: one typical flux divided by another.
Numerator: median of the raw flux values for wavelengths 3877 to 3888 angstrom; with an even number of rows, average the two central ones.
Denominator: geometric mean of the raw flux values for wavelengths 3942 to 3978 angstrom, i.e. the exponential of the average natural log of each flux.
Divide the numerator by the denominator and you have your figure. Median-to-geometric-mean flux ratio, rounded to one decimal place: 1.2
